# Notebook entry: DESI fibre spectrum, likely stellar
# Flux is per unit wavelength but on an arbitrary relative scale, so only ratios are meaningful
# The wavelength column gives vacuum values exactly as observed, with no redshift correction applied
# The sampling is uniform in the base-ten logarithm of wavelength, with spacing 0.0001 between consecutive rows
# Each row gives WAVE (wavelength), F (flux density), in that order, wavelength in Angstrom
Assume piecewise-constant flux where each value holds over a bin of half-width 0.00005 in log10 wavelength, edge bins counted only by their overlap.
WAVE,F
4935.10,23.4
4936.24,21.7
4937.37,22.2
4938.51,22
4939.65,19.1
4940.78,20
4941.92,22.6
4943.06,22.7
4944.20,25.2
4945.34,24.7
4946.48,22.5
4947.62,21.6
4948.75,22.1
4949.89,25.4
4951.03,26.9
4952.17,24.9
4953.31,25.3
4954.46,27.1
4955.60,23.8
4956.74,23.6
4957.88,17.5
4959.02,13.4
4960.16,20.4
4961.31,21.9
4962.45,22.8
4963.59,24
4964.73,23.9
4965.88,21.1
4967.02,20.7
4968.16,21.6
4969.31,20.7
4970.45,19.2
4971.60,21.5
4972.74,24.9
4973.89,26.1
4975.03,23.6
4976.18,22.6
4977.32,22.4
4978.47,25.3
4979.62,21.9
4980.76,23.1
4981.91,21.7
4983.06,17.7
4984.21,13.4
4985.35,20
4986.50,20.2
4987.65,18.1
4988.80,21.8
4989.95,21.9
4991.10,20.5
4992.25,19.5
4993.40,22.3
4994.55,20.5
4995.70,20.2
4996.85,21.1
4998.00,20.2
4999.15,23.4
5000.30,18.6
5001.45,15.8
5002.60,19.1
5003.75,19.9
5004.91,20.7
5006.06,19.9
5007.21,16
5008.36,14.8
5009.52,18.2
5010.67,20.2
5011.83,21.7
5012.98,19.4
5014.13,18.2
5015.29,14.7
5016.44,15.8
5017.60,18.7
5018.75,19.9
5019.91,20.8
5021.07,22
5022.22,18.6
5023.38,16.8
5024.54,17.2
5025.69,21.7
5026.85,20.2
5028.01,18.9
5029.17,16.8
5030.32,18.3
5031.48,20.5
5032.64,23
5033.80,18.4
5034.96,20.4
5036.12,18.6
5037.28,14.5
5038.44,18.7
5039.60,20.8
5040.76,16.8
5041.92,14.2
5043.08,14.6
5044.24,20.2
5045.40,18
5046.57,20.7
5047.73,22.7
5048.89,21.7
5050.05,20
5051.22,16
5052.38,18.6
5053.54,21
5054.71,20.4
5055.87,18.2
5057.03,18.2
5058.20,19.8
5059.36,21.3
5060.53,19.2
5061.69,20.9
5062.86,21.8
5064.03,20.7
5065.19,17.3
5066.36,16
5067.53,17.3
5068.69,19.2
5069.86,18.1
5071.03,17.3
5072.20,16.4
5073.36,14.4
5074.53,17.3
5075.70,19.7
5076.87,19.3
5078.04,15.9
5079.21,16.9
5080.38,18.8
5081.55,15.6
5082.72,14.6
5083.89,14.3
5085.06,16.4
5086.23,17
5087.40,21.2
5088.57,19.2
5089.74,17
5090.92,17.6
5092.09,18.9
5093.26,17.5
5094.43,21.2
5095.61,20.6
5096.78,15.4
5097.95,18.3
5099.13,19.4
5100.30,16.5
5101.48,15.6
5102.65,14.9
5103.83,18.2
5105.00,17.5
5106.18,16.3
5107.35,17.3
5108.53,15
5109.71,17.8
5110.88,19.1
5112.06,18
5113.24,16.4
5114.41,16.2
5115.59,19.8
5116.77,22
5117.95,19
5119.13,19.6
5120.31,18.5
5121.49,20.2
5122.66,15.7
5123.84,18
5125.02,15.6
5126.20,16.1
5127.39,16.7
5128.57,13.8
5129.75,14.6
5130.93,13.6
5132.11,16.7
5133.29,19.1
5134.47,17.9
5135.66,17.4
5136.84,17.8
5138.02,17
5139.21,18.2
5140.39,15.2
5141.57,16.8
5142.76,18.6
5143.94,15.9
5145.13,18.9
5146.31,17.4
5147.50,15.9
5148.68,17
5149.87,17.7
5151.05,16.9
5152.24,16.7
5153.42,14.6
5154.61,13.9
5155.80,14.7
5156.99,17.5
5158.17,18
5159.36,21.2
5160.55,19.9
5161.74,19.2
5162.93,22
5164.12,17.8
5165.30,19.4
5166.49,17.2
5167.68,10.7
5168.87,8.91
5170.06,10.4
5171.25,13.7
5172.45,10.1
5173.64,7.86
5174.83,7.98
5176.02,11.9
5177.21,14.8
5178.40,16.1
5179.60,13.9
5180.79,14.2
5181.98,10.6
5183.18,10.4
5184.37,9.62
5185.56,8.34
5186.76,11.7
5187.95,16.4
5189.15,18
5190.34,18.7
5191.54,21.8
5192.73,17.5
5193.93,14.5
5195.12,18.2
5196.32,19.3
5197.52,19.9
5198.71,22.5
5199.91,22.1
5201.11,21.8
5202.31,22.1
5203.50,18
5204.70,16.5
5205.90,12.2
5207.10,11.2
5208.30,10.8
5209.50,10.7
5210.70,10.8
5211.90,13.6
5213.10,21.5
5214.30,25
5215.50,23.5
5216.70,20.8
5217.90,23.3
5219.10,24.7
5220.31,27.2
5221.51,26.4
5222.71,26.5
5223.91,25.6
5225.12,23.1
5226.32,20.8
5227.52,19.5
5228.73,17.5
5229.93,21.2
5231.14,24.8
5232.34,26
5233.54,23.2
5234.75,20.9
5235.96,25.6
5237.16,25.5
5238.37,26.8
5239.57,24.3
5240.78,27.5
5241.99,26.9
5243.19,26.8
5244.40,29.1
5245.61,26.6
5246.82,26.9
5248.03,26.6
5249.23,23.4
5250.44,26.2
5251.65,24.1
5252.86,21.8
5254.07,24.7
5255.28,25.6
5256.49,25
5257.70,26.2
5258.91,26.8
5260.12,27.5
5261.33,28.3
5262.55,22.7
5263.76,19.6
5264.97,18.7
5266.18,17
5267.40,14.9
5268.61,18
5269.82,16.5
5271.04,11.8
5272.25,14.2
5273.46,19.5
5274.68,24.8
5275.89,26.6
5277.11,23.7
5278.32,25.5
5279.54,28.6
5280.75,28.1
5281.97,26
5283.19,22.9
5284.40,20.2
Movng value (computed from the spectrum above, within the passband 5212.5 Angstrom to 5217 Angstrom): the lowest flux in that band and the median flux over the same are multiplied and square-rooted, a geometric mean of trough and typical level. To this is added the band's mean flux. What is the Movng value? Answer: 44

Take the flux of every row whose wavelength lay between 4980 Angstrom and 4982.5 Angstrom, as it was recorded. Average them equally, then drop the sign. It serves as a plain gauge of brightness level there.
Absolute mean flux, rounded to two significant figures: 22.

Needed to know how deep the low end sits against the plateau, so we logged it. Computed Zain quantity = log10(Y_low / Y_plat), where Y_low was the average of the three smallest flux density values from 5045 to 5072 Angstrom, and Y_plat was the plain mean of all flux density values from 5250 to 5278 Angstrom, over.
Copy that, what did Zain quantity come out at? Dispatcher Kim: -0.13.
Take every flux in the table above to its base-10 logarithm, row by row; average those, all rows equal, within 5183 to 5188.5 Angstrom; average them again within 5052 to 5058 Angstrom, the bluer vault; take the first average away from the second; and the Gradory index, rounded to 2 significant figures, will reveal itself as 0.24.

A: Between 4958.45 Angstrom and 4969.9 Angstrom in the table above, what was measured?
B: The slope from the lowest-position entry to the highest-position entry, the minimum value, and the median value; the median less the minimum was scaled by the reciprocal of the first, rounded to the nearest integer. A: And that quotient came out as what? 11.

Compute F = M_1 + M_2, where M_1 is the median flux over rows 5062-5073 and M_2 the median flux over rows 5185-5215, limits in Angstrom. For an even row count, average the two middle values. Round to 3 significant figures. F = 35.3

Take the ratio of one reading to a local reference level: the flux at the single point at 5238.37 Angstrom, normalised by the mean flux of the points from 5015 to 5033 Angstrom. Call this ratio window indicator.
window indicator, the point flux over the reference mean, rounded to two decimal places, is 1.41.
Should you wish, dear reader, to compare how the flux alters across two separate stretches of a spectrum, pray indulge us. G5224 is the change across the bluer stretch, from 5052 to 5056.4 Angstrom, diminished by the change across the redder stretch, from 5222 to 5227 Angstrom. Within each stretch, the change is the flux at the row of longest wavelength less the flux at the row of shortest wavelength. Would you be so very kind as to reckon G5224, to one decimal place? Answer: 5.3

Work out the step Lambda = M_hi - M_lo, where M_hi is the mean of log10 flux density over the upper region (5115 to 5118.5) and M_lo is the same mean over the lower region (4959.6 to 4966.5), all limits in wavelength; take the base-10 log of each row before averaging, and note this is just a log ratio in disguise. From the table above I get -0.04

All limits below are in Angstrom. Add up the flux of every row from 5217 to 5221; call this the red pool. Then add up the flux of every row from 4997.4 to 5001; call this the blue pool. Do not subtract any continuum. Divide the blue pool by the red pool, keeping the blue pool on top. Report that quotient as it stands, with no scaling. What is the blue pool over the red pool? 0.83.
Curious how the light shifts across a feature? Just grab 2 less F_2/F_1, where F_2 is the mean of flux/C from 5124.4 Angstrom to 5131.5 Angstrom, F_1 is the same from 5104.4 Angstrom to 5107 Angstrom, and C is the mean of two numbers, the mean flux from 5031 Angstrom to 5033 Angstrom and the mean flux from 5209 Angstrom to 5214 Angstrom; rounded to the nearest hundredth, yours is 1.11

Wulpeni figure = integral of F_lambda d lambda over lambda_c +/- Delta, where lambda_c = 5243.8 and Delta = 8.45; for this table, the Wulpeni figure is 442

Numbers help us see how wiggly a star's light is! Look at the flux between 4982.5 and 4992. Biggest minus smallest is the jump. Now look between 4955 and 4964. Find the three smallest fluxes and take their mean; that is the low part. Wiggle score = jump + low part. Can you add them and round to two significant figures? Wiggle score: 26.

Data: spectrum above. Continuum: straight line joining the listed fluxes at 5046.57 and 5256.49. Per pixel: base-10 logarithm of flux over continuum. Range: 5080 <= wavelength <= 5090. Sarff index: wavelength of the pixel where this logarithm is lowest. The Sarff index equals 5083.89 Angstrom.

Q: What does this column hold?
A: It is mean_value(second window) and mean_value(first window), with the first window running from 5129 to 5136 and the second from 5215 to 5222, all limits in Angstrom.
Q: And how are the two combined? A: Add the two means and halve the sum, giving 20.4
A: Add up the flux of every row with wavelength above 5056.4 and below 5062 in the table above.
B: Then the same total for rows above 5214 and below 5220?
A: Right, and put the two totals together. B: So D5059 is 217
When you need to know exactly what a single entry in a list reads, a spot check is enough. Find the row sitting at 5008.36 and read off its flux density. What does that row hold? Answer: 14.8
